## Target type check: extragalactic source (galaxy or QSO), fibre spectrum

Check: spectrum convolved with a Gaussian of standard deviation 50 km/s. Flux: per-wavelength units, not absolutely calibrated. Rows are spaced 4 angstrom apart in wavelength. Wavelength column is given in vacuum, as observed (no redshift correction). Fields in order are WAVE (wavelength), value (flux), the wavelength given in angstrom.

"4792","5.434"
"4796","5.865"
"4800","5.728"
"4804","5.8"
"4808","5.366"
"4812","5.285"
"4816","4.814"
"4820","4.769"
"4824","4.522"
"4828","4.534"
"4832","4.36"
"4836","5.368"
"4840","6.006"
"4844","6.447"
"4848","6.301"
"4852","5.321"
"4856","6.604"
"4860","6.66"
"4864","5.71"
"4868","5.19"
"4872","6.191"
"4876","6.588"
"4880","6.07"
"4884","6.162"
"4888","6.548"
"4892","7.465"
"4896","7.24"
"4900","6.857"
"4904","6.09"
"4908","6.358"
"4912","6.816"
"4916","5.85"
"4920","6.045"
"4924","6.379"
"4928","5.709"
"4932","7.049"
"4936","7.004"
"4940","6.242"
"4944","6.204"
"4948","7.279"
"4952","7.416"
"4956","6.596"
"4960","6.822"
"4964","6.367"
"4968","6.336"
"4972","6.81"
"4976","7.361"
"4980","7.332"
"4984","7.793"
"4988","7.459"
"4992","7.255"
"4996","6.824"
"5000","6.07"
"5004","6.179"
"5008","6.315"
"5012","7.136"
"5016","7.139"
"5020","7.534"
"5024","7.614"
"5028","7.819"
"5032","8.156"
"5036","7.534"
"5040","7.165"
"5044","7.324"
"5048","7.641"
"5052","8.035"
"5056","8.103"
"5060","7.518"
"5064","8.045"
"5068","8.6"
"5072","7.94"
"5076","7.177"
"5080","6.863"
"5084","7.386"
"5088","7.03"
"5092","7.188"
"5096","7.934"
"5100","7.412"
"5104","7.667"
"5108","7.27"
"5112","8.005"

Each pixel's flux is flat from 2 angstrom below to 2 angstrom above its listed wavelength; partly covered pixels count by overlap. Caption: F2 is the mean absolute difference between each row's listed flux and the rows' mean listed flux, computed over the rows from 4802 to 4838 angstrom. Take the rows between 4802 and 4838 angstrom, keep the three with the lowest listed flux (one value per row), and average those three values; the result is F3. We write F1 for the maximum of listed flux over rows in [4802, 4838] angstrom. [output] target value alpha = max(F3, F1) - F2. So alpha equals 5.4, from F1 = 5.8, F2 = 0.42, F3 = 4.5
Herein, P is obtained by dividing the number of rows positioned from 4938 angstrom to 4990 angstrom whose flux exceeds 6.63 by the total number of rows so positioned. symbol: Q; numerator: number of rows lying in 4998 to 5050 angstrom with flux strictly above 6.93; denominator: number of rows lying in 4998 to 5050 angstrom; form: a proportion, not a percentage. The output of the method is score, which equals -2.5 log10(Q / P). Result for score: -0.2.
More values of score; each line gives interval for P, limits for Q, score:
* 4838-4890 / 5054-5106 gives -2.7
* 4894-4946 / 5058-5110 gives -1.0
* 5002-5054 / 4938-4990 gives 0.7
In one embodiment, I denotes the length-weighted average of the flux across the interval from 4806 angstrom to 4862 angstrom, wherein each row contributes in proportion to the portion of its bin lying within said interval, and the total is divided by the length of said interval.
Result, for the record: 5.45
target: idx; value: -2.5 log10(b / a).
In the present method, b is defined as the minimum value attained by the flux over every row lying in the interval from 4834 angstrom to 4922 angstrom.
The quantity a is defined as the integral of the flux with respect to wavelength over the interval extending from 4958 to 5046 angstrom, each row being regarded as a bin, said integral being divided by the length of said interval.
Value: 0.34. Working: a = 7.11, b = 5.19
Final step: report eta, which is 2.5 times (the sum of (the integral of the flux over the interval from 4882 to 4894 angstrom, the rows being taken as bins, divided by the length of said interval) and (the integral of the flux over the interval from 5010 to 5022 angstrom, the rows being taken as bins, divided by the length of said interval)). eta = 35.0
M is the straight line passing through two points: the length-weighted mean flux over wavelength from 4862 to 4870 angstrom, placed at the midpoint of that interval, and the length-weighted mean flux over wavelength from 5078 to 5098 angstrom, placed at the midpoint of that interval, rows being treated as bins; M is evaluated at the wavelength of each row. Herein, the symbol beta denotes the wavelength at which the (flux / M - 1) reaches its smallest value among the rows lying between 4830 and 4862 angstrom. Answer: 4832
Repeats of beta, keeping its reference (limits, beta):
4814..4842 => 4832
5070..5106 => 5080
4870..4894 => 4880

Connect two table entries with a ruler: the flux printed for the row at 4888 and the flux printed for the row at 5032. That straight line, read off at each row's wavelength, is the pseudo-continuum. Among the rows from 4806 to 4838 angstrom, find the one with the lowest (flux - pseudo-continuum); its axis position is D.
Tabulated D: 4832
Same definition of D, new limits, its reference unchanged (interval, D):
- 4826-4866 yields 4832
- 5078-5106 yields 5080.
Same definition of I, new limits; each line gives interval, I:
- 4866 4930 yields 6.35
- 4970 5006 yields 7.01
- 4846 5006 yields 6.56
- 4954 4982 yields 6.80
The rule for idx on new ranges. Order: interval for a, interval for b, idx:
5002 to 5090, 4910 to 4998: 0.29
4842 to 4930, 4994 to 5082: 0.04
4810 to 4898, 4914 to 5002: 0.02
